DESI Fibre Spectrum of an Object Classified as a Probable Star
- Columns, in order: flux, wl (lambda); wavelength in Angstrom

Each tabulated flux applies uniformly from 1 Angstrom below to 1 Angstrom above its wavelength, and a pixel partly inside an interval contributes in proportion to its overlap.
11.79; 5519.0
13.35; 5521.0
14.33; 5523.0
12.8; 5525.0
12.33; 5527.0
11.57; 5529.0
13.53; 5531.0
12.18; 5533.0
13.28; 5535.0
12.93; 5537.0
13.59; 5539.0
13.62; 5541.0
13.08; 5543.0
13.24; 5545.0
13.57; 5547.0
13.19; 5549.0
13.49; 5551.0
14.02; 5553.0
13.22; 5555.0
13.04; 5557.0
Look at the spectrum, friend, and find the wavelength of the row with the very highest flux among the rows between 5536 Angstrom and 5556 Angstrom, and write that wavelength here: 5553.0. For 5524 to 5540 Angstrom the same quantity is 5539.0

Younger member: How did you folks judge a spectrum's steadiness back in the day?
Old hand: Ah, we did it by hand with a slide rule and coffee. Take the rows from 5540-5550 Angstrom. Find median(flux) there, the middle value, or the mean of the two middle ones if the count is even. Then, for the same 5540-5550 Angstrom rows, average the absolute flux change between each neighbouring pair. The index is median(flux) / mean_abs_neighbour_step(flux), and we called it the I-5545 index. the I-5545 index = 38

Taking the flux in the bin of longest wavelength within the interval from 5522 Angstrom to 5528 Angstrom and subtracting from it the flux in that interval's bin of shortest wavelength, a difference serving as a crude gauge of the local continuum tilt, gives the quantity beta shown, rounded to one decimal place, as -2.0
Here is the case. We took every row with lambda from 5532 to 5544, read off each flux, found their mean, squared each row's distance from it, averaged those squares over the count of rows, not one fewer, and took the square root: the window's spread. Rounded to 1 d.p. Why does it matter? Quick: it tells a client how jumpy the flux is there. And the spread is 0.5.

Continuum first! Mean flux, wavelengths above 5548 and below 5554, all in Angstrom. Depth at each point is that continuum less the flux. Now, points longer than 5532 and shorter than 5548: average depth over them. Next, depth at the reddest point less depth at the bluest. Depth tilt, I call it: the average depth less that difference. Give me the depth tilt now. 1.77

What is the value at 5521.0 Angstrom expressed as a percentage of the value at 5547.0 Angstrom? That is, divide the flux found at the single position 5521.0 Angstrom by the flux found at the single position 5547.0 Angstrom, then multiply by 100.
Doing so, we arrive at 98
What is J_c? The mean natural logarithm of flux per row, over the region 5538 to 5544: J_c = 2.60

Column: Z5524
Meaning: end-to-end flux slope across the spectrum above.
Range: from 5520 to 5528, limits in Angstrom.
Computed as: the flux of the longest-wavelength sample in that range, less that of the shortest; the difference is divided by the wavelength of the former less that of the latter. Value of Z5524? -0.17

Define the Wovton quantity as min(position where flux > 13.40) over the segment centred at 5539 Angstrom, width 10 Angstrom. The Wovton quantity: 5539.0 Angstrom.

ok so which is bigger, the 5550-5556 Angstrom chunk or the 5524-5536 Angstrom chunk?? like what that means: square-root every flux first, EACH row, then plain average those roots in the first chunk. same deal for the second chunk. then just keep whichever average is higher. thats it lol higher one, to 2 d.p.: 3.68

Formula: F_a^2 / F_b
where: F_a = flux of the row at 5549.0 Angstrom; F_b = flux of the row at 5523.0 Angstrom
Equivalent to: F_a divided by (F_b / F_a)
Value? 12.1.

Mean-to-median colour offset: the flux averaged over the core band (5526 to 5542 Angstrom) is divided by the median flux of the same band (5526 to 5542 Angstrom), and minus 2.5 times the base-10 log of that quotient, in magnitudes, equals 0.019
